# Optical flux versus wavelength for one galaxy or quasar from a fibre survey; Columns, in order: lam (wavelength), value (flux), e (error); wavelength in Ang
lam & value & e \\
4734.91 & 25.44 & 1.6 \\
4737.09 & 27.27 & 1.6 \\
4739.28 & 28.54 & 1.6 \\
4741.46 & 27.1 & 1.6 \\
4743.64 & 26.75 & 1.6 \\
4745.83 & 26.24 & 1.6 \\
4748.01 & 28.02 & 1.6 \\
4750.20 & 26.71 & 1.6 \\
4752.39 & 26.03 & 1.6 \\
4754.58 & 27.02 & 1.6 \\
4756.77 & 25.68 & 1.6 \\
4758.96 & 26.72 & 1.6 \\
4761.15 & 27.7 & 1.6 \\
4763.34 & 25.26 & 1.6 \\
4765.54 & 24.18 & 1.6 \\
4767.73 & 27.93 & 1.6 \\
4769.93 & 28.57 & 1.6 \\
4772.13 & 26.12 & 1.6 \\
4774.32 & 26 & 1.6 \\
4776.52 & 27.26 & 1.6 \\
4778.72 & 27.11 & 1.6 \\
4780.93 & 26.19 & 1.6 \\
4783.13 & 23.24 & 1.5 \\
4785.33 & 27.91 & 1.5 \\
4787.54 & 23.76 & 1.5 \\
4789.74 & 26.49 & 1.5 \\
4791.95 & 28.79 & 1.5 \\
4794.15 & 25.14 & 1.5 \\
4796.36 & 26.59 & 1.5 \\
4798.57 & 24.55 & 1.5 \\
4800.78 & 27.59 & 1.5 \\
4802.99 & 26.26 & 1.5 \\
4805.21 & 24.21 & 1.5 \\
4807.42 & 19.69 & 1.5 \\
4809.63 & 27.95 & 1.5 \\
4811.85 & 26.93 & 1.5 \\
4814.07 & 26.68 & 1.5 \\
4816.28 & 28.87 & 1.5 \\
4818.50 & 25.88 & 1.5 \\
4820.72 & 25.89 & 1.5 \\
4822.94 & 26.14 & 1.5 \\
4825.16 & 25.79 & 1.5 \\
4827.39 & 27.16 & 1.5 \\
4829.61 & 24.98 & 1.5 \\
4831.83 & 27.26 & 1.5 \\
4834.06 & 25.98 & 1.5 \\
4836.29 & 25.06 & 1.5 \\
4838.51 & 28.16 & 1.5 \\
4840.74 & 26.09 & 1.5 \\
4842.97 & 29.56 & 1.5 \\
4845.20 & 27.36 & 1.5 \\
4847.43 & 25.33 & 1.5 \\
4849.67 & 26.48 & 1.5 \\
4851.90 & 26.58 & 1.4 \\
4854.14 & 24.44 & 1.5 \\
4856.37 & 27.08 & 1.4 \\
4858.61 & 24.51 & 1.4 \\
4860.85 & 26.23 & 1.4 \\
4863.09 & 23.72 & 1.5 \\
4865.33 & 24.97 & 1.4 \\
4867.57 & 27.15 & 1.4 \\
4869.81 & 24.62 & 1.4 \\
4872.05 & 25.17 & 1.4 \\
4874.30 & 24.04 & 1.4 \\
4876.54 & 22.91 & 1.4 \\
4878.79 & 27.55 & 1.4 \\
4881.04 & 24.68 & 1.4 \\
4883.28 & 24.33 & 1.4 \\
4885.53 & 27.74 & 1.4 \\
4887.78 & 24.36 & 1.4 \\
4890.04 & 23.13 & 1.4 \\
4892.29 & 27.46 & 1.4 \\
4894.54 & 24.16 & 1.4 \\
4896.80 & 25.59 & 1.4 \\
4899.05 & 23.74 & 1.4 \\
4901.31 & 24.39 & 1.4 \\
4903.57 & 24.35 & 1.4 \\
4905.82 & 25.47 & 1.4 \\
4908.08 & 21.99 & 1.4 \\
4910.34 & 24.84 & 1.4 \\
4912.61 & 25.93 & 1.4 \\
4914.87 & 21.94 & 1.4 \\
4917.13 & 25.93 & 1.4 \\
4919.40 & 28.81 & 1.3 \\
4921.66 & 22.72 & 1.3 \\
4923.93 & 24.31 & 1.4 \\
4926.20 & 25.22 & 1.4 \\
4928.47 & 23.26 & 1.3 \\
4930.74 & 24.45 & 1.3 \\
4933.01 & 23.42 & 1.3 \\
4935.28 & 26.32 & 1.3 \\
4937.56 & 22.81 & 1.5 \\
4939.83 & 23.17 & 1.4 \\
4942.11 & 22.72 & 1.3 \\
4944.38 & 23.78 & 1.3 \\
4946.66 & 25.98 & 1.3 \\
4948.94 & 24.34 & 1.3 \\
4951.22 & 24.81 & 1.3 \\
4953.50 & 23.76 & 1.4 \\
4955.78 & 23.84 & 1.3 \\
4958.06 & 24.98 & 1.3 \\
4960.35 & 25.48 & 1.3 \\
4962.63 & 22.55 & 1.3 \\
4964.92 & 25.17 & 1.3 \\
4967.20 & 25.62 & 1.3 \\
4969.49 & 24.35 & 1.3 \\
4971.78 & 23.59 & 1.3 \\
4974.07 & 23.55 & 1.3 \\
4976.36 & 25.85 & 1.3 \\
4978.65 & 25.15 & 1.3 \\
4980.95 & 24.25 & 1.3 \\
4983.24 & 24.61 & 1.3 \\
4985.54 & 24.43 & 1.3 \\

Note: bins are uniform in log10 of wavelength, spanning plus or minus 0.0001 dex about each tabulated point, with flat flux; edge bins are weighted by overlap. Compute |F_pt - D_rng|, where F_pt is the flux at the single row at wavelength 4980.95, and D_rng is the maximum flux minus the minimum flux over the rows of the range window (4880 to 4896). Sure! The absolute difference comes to 19.6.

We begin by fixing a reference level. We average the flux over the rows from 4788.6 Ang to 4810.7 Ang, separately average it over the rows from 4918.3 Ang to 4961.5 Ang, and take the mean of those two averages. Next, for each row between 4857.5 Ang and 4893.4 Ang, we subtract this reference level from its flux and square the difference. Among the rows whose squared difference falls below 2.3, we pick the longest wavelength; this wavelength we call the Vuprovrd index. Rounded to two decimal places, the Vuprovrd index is 4887.78 Ang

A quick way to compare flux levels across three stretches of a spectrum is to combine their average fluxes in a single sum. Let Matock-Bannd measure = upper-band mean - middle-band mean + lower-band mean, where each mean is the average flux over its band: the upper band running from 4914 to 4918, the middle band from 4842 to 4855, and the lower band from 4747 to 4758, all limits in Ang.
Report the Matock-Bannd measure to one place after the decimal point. 24.0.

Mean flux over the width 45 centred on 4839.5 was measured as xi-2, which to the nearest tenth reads 26.3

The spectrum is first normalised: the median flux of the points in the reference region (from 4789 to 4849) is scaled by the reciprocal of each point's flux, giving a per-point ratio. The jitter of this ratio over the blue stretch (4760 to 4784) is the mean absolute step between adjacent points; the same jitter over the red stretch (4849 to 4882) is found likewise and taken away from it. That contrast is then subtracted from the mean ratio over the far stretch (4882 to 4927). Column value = 1.08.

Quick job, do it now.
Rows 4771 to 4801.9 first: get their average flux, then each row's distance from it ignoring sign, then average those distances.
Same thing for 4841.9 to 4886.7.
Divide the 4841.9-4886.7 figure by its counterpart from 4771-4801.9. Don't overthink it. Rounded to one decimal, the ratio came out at 1.2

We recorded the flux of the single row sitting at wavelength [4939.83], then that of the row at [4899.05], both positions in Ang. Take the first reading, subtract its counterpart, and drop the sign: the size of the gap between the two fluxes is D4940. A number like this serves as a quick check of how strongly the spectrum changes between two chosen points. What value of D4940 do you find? 0.6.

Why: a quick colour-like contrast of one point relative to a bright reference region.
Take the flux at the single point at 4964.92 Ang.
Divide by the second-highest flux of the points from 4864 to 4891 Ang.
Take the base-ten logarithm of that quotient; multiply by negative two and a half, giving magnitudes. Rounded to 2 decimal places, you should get 0.10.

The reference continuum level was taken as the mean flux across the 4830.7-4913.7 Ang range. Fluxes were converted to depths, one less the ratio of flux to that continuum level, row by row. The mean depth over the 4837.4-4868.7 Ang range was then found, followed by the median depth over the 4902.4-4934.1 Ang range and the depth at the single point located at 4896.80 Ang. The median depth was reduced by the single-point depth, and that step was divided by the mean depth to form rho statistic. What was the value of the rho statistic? -1.50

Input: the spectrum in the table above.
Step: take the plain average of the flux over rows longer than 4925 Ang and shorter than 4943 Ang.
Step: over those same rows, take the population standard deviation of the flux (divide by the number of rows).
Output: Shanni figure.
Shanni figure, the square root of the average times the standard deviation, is 5.4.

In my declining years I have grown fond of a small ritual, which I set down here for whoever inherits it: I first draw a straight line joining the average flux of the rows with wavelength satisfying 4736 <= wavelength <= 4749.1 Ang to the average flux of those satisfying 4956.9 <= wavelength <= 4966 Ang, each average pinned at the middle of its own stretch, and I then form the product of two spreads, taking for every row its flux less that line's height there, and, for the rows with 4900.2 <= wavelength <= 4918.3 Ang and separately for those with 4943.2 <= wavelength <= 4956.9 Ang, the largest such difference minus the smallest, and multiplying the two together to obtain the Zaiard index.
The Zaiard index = 9.0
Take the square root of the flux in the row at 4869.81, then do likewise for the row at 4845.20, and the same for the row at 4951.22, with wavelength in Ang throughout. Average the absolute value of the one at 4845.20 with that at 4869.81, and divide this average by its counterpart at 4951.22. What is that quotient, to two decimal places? 1.02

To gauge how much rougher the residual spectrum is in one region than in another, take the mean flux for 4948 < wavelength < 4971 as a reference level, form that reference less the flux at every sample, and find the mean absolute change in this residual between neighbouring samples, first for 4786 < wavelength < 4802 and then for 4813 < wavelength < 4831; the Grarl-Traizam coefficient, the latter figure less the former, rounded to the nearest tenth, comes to -1.2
